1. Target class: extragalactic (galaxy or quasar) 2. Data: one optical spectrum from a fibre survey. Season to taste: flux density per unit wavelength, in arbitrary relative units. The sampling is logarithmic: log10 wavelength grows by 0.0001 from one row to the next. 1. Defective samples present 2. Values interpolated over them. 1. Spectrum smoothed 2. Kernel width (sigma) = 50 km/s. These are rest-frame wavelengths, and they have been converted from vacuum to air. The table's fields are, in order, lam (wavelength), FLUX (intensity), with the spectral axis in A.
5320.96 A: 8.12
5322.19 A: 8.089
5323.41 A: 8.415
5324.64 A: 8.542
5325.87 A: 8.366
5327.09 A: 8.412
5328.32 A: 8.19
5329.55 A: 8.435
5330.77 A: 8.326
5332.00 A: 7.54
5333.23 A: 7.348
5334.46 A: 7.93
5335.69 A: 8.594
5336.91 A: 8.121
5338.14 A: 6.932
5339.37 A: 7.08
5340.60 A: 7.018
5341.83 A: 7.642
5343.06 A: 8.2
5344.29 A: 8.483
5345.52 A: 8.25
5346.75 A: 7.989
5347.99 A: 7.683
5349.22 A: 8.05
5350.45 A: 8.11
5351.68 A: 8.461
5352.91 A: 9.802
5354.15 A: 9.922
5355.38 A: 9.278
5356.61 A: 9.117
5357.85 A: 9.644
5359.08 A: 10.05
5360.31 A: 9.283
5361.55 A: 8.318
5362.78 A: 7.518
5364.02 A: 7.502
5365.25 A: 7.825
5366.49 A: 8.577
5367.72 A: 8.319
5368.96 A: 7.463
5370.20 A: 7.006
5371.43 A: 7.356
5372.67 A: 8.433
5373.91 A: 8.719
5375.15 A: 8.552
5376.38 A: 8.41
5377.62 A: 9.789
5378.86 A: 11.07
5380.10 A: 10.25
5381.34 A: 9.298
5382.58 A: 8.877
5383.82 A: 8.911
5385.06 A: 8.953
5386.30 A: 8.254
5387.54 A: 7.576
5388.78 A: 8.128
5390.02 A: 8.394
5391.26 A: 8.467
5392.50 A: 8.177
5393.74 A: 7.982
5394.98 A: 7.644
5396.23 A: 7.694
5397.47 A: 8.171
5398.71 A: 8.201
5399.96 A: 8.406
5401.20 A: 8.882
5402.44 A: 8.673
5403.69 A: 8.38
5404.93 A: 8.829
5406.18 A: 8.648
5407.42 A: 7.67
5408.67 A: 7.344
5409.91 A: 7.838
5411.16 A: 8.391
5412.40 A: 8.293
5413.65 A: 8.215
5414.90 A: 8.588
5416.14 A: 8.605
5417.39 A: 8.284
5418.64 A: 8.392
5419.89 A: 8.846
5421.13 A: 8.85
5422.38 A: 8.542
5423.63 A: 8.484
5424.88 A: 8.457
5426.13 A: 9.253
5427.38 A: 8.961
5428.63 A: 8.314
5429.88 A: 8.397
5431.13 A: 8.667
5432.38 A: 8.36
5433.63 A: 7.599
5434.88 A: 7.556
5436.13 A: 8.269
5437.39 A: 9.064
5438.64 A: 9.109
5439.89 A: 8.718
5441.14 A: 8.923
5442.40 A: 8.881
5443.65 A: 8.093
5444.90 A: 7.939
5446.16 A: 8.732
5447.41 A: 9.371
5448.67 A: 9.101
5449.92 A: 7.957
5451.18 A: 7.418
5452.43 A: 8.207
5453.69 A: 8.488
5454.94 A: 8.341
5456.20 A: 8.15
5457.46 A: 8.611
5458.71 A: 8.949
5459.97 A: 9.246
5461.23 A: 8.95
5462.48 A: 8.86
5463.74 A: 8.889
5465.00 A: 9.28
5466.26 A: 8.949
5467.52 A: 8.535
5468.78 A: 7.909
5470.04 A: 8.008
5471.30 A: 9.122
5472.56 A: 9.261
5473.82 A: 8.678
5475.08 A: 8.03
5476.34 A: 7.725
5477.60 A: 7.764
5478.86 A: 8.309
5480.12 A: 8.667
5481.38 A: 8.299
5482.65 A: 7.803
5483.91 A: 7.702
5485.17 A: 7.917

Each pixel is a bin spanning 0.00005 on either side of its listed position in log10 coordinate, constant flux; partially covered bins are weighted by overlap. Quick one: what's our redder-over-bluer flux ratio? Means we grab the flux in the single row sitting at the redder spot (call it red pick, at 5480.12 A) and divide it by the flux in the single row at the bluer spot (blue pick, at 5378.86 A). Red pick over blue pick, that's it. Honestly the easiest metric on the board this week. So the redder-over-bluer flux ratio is 0.78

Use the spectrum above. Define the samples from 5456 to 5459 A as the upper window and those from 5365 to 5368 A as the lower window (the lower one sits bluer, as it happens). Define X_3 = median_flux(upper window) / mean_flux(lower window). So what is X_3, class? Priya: 1.04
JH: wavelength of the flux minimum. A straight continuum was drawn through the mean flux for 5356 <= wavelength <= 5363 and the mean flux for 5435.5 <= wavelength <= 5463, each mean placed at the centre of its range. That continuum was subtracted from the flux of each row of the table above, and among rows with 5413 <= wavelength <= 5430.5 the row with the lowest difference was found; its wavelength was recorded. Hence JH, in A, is 5413.65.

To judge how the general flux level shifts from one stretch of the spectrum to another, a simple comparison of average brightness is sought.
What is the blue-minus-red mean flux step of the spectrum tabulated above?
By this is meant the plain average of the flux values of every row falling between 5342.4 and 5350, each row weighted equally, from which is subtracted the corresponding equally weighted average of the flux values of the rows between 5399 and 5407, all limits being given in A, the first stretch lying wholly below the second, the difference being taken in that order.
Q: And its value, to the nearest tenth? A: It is -0.5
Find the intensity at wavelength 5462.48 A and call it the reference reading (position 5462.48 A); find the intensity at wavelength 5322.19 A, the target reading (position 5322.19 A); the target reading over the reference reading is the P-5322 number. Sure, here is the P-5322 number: 0.91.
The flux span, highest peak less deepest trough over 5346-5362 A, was 2.4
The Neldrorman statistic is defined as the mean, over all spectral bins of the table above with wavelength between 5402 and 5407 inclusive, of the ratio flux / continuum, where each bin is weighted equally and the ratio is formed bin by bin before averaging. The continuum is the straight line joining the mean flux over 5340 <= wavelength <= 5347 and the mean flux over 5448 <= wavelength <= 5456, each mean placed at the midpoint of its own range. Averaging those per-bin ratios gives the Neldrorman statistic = 1.06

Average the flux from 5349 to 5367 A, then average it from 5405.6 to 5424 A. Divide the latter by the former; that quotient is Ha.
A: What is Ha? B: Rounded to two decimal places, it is 0.95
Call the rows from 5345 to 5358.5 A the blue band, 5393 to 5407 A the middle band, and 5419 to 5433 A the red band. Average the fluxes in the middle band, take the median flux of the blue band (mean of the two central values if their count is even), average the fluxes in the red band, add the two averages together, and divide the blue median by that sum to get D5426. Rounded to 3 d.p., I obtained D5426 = 0.499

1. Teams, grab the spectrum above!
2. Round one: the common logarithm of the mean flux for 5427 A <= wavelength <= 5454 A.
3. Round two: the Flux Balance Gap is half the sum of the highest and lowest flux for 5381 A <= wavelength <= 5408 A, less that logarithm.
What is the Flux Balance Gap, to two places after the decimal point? 7.51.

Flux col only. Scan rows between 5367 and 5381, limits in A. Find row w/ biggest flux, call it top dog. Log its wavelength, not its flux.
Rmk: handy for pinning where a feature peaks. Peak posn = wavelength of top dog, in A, 5378.86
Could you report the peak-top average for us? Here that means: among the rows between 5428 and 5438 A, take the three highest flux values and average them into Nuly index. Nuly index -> 8.7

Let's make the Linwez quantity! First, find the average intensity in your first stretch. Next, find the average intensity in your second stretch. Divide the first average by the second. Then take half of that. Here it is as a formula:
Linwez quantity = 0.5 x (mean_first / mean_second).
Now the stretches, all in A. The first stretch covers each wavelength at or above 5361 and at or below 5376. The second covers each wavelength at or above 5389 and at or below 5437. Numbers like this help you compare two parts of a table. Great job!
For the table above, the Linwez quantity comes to 0.478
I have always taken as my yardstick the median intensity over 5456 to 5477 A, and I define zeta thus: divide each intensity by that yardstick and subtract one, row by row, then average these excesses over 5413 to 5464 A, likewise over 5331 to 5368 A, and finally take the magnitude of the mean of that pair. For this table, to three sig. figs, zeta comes 0.0498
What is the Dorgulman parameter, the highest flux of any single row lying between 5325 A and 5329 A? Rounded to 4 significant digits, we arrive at 8.412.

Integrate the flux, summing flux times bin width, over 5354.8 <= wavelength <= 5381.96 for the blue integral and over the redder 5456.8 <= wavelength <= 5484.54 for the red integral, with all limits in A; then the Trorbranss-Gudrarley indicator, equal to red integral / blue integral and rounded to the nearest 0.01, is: 1.00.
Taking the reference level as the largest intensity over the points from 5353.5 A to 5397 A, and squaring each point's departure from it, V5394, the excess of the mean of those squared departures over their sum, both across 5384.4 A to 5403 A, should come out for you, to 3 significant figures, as -114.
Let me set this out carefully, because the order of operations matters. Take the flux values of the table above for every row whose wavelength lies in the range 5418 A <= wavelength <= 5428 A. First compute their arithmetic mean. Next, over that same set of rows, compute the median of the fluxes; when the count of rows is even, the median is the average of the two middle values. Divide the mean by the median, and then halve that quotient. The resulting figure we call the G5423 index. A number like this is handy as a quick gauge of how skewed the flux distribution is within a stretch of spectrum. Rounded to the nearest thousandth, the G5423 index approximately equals 0.502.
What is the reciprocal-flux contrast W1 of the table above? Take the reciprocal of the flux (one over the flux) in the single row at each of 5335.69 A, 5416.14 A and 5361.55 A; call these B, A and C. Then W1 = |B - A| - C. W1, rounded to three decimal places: -0.120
